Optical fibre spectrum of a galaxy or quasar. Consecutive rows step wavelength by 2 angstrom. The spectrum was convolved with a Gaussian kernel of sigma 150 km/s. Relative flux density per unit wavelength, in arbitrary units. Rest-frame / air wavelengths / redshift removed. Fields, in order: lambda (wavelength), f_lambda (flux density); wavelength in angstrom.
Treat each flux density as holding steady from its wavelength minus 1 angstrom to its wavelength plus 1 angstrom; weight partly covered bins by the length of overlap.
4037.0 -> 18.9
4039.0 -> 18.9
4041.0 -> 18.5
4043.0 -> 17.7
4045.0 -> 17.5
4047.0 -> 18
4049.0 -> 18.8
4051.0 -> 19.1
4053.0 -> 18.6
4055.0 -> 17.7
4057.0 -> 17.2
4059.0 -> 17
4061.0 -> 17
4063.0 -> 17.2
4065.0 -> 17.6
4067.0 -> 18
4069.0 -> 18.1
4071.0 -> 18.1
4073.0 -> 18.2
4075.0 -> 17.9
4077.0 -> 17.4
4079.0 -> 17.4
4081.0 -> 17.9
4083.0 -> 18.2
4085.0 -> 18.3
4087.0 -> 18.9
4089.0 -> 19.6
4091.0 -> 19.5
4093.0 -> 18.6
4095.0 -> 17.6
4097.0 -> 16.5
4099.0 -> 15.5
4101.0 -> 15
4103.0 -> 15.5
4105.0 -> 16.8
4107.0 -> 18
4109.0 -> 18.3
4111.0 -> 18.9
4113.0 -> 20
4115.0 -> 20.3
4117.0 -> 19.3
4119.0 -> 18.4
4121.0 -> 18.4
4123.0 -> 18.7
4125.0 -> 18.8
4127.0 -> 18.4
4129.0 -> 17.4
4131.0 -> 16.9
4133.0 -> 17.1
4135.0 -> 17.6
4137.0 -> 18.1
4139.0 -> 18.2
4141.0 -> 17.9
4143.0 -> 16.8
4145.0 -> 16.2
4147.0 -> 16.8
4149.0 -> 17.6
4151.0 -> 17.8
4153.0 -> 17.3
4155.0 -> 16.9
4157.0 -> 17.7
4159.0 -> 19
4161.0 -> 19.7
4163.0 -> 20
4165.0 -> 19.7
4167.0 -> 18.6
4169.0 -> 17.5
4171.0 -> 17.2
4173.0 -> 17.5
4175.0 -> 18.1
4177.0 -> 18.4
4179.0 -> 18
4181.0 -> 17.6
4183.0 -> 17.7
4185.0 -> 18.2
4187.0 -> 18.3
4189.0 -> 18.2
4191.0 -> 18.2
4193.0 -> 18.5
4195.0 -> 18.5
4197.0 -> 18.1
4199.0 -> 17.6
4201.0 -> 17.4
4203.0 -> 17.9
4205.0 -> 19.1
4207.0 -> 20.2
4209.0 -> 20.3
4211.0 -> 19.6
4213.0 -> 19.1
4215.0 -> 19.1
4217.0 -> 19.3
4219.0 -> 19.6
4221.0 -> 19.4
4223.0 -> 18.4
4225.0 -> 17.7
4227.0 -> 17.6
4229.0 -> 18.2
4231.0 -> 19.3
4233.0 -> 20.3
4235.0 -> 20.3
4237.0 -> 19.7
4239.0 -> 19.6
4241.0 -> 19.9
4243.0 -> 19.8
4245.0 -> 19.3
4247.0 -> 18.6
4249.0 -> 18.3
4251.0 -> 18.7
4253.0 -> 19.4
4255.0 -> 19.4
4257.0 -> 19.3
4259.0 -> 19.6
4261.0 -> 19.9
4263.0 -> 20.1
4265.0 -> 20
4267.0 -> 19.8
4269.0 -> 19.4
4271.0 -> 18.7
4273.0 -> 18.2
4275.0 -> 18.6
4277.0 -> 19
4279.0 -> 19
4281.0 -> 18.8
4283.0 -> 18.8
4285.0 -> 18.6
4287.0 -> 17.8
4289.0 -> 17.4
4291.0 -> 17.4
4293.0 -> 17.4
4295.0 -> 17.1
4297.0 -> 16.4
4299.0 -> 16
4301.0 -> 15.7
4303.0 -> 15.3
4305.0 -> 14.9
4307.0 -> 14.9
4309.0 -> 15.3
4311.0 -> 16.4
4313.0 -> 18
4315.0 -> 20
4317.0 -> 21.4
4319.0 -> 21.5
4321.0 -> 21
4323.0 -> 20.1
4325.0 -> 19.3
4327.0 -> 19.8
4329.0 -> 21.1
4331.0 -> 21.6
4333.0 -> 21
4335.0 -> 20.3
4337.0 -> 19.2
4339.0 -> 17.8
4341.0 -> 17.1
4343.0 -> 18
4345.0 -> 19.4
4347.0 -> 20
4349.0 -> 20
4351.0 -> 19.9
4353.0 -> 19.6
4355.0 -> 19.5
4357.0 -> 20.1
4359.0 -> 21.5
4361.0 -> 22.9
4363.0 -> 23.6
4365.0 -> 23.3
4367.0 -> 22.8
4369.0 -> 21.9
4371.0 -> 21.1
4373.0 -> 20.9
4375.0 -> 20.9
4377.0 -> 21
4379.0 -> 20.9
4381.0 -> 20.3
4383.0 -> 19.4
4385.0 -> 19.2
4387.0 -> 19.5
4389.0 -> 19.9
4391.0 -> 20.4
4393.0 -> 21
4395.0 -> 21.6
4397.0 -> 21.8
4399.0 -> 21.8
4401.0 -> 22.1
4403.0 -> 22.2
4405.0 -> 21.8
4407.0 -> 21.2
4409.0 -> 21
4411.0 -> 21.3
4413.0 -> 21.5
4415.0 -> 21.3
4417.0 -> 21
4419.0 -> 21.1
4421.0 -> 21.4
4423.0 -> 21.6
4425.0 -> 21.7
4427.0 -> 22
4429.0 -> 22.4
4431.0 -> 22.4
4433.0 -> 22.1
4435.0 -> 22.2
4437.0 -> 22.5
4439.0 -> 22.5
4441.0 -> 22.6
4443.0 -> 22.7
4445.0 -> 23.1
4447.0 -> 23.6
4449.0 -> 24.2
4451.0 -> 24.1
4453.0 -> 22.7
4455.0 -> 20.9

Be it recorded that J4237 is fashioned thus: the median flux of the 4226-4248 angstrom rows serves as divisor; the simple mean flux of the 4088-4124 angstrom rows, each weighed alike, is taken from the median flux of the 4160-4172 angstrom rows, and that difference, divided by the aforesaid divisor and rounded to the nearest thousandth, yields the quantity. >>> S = 0.056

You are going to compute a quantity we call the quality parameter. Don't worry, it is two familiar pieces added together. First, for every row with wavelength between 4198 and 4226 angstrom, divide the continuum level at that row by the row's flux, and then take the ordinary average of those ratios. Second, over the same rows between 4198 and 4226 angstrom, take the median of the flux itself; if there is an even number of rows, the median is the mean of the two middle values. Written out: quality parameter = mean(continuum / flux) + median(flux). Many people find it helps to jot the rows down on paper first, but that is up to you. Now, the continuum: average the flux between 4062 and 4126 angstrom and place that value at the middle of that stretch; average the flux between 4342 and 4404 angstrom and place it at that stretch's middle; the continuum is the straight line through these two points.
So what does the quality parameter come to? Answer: 20.1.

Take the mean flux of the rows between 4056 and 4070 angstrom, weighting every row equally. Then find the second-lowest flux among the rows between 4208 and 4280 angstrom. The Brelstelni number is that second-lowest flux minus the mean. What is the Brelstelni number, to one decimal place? 0.3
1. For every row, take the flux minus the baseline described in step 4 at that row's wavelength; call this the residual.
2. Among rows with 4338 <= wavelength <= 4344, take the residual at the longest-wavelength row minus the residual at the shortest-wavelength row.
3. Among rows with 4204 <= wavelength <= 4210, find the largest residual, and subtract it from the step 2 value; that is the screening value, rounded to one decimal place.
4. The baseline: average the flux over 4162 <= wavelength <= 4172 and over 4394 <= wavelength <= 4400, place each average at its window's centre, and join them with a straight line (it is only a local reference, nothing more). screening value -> -1.0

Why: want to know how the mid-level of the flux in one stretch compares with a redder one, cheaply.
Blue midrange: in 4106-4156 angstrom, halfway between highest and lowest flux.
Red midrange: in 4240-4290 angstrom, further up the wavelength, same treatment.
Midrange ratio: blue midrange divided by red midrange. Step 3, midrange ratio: 0.97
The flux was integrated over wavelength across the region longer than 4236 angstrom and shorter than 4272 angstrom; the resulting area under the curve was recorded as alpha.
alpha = 699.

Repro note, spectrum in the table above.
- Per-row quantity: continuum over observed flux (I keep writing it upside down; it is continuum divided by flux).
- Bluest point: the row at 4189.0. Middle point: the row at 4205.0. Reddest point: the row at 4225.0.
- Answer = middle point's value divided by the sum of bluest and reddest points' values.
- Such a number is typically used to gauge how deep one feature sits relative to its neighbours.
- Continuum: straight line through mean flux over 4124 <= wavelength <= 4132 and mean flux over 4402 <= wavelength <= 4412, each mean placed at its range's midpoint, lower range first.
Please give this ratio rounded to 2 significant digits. 0.47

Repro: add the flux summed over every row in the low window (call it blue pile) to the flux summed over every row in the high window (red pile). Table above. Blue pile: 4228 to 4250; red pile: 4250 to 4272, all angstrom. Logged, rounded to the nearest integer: 428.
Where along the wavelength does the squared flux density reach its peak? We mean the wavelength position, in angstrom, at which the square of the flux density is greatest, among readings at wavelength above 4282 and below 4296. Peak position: 4283.0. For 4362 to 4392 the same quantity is 4363.0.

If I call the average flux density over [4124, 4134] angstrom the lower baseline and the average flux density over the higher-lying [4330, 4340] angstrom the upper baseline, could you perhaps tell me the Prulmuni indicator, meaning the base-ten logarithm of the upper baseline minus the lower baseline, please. 0.35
